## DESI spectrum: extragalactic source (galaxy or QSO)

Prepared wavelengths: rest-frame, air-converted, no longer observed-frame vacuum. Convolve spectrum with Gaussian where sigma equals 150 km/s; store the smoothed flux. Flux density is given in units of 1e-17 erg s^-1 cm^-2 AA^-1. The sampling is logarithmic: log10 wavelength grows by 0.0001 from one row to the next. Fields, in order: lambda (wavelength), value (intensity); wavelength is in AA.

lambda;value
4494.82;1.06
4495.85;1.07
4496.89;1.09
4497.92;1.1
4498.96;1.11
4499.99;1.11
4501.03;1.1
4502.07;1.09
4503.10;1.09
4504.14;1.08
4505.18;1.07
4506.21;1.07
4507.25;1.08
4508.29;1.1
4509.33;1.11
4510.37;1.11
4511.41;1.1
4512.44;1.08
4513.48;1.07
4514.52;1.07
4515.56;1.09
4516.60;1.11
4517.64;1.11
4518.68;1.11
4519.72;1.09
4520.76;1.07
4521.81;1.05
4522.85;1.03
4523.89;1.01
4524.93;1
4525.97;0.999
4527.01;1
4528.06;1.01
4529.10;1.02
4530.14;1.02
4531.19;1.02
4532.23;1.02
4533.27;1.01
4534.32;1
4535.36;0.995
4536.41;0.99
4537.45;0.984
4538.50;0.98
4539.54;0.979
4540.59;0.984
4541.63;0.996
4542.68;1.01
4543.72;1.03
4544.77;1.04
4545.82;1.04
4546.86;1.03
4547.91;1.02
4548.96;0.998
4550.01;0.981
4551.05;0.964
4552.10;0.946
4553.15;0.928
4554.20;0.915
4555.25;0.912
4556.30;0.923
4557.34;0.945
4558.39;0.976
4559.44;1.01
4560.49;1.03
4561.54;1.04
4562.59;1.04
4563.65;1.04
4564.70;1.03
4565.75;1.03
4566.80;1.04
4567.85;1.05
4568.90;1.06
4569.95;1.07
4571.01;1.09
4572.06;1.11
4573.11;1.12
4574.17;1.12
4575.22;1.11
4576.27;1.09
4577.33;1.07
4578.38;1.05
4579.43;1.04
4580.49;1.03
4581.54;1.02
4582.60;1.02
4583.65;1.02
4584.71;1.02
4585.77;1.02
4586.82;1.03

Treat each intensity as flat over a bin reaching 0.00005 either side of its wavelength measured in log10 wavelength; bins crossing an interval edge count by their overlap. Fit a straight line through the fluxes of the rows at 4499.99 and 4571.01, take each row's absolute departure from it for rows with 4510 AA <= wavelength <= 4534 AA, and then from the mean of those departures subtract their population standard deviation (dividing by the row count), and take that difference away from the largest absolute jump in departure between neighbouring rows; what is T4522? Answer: 0.00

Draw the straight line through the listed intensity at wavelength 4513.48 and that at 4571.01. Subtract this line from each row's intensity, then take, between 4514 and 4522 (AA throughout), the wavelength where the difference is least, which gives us 4521.81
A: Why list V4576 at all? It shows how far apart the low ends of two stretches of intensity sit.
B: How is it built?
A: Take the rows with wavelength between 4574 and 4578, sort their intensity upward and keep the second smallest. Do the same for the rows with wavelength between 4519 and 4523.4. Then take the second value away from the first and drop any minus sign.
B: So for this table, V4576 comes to 0.04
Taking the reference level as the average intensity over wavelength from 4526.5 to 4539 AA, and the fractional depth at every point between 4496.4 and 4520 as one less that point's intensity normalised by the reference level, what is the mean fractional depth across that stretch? -0.089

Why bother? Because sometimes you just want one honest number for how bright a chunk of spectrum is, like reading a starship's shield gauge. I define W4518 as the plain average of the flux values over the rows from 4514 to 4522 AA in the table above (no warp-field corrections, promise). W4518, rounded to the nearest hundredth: 1.09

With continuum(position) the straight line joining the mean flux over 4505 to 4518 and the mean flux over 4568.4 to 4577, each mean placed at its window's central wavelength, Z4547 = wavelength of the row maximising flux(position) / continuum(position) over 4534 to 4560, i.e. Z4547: 4544.77 AA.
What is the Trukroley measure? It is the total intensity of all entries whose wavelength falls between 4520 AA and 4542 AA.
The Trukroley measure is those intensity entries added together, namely 21.2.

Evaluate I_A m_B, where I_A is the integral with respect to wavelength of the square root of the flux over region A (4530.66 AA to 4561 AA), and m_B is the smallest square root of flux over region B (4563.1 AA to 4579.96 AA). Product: 31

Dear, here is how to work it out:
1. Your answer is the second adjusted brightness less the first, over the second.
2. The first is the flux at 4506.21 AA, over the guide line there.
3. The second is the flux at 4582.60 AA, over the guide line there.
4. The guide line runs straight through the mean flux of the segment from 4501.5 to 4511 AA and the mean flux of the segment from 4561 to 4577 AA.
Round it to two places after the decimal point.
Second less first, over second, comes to -0.03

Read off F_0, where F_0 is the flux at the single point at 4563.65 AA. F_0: 1.04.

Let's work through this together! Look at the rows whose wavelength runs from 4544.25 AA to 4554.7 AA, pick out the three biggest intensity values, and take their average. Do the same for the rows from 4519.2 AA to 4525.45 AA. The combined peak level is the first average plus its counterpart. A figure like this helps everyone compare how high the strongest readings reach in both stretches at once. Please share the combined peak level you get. 2.11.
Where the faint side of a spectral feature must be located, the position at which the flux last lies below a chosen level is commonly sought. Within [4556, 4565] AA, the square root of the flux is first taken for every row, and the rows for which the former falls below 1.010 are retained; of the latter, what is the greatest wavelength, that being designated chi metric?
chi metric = 4559.44 AA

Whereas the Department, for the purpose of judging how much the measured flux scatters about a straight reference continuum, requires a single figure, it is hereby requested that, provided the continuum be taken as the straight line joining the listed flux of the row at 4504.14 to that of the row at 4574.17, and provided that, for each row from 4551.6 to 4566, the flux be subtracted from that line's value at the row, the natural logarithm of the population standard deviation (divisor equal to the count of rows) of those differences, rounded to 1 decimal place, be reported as -3.0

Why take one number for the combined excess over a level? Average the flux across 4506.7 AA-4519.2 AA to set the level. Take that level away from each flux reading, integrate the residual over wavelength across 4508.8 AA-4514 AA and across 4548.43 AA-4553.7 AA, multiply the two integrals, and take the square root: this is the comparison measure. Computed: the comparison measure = 0.1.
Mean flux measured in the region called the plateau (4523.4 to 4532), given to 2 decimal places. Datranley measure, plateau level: 1.01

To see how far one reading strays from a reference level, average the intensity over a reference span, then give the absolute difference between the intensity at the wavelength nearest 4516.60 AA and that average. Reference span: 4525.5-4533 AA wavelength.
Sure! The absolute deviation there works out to 0.10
